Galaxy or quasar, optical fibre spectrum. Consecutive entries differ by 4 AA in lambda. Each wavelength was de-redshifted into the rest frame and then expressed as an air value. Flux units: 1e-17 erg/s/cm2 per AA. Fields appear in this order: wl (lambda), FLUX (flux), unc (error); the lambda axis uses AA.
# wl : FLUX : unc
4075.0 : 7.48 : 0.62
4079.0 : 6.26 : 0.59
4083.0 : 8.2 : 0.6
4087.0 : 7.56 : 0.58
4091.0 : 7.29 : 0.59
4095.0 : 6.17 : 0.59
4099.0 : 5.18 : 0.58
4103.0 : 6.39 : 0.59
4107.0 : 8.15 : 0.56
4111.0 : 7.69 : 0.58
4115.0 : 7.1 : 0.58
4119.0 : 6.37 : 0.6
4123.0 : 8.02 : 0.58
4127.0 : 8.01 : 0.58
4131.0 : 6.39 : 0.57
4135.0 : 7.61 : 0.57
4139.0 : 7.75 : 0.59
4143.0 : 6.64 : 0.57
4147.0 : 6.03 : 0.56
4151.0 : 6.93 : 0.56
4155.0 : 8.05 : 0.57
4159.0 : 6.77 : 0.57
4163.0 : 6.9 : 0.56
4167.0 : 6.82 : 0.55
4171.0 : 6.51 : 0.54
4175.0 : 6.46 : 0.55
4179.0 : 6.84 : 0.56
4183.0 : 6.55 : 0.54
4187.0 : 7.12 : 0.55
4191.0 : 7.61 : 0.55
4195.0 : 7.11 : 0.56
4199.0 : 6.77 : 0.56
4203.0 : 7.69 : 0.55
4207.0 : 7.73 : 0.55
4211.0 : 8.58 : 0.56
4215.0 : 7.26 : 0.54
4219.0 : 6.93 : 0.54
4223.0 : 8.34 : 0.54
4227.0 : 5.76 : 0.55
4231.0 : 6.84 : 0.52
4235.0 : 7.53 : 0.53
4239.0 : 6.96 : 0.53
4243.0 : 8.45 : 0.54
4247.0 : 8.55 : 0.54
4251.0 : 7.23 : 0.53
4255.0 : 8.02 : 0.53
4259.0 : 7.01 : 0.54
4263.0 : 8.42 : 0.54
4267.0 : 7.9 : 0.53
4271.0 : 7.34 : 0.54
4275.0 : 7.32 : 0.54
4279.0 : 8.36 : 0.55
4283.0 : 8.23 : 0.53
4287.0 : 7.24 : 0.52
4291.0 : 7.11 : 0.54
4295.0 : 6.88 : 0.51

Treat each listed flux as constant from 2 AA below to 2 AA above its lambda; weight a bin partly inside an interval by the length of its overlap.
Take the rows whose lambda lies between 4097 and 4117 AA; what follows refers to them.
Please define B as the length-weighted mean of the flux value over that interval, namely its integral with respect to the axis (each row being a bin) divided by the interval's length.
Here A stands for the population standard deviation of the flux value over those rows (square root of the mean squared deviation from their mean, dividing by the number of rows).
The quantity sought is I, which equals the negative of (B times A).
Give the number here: -7.2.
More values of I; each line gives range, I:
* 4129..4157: -5.0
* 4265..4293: -3.6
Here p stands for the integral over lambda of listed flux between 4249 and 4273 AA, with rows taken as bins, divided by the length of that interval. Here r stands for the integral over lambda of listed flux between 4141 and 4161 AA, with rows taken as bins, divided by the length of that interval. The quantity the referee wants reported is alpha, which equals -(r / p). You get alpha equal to -0.90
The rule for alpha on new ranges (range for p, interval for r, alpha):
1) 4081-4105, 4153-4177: -1.02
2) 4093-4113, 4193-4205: -1.07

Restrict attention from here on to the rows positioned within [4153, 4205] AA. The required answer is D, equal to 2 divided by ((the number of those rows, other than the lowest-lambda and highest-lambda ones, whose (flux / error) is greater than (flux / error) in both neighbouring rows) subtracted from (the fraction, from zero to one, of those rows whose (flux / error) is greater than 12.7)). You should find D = -0.7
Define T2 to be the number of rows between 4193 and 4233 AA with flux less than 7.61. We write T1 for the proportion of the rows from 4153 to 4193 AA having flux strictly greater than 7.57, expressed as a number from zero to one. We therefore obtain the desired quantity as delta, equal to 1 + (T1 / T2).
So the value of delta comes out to 1.03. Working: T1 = 0.20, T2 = 6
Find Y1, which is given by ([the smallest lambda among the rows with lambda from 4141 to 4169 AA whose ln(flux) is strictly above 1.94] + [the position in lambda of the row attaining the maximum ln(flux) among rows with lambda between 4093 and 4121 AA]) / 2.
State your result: 4131 AA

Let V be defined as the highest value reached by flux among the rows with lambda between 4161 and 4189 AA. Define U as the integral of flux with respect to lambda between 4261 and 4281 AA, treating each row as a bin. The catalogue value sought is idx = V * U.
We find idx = 1120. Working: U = 157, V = 7.12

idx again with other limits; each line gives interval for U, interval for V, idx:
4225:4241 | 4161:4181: 748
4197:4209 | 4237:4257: 759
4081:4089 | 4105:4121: 514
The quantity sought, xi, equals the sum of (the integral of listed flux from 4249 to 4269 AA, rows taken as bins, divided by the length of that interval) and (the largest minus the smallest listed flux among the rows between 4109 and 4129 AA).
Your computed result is 9.4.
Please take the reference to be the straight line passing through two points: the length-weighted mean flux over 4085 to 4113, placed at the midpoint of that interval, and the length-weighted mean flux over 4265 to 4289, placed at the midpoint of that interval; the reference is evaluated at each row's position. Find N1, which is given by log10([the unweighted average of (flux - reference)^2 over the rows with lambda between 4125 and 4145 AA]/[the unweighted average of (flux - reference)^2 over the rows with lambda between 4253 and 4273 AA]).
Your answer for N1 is 0.25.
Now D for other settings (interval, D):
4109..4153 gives -1.3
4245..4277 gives -2.0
